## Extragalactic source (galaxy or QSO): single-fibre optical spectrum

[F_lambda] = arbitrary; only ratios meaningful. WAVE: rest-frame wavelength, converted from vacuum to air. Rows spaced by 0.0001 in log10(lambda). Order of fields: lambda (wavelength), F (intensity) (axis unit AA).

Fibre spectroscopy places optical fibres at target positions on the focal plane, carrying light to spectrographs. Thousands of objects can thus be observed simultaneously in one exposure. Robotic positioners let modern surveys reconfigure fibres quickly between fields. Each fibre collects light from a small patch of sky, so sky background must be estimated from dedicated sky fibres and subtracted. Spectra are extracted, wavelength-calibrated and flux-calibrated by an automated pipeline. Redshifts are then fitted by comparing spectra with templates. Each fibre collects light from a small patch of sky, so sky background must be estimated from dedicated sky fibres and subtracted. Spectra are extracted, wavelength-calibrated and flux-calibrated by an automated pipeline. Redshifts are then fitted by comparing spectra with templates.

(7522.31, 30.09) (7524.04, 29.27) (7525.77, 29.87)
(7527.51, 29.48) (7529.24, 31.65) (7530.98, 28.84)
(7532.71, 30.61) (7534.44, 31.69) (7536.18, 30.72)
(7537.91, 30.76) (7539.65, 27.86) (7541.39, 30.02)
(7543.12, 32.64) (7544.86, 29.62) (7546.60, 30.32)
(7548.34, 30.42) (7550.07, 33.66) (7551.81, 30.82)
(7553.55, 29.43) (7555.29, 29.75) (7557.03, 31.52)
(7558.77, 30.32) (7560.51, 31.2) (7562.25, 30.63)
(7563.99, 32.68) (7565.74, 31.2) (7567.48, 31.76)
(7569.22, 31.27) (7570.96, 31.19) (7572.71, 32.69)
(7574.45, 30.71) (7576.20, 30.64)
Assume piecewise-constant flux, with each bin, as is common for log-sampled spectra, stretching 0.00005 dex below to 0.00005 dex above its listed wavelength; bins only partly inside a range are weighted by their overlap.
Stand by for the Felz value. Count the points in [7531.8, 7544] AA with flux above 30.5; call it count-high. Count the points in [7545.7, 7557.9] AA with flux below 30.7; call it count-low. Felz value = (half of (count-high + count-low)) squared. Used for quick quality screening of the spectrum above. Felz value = 20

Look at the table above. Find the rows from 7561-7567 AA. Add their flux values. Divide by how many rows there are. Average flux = 31.5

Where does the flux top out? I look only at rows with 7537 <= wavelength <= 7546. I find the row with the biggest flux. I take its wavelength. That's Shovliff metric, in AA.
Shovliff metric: 7543.12 AA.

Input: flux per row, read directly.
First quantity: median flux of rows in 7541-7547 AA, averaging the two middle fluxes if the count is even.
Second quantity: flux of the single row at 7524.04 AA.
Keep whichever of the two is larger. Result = 30.2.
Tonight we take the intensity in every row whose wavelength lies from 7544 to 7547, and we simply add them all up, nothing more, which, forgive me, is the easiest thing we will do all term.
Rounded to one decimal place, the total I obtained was 59.9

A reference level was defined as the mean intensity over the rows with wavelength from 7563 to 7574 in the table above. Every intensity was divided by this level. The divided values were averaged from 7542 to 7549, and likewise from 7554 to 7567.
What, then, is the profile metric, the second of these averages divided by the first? 1.01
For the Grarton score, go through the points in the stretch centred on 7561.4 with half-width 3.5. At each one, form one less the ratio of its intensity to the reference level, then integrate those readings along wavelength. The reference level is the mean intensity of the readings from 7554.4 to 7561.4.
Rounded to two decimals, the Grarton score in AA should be -0.12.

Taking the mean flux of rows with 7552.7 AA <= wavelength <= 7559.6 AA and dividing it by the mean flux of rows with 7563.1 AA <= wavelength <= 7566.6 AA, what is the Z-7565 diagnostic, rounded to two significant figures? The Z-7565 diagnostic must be 0.95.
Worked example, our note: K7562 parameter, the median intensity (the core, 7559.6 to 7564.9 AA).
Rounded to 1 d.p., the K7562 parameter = 31.2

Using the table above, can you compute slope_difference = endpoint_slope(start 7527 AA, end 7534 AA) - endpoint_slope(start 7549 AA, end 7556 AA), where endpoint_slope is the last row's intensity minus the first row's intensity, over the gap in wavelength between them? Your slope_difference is 1.0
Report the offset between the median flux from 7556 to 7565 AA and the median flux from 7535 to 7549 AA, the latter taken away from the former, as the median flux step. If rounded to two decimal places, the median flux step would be 0.83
